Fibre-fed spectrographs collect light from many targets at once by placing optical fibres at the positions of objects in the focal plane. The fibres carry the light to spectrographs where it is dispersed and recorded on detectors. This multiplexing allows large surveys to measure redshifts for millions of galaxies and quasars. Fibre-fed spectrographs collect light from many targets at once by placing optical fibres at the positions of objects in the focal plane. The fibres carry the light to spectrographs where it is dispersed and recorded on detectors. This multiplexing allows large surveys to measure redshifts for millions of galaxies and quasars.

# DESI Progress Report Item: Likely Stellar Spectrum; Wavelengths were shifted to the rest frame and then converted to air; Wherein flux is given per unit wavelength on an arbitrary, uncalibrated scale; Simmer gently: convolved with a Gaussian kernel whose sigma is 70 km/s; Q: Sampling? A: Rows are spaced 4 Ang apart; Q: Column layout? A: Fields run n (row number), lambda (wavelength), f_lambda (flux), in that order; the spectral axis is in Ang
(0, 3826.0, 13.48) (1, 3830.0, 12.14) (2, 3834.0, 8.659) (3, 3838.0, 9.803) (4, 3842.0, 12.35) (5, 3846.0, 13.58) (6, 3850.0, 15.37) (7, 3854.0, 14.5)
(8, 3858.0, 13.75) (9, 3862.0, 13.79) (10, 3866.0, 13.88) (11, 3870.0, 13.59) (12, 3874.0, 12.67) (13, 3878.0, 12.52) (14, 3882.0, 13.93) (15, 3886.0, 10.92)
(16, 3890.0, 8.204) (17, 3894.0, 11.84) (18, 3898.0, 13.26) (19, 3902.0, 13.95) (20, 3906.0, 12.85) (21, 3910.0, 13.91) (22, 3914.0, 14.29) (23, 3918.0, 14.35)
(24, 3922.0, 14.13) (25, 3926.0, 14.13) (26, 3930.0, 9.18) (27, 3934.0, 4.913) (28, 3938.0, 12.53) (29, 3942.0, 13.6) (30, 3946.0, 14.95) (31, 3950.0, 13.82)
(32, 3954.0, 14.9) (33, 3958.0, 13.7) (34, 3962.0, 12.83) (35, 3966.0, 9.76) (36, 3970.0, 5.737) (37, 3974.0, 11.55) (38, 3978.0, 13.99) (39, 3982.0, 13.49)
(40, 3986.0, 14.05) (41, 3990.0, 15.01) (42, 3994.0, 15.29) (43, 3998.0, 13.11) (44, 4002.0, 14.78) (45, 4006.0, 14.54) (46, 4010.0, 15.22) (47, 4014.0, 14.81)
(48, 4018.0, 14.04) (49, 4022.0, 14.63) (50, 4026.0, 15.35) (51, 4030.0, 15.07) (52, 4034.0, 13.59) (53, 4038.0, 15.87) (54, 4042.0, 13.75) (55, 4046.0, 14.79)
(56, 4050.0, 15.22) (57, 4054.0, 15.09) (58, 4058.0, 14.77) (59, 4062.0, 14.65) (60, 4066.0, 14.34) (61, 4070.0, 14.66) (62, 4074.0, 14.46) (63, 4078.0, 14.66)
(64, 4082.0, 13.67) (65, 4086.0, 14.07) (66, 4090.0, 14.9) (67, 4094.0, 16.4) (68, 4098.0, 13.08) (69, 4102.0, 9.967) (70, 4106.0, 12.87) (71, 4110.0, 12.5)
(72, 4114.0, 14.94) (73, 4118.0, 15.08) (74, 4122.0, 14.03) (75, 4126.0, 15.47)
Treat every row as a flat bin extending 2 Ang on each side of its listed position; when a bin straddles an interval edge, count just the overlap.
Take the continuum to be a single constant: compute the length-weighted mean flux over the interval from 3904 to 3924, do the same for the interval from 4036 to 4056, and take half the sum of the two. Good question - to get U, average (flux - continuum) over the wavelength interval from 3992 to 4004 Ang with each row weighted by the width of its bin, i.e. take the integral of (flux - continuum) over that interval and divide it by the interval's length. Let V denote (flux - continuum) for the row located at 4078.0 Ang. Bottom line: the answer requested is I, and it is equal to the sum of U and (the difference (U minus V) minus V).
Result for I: -0.5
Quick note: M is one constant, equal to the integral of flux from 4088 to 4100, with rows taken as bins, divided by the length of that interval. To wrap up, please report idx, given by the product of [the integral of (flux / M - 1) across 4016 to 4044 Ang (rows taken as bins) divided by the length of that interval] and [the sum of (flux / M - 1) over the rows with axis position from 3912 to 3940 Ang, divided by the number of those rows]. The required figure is 0.002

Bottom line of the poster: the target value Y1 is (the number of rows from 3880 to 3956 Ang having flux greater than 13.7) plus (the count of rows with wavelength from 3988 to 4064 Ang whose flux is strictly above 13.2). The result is 28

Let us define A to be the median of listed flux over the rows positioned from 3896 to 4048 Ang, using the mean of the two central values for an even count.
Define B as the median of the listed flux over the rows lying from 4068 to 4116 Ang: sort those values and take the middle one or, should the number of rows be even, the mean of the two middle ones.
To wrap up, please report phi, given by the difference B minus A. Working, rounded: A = 14.0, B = 14.3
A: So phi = 0.25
